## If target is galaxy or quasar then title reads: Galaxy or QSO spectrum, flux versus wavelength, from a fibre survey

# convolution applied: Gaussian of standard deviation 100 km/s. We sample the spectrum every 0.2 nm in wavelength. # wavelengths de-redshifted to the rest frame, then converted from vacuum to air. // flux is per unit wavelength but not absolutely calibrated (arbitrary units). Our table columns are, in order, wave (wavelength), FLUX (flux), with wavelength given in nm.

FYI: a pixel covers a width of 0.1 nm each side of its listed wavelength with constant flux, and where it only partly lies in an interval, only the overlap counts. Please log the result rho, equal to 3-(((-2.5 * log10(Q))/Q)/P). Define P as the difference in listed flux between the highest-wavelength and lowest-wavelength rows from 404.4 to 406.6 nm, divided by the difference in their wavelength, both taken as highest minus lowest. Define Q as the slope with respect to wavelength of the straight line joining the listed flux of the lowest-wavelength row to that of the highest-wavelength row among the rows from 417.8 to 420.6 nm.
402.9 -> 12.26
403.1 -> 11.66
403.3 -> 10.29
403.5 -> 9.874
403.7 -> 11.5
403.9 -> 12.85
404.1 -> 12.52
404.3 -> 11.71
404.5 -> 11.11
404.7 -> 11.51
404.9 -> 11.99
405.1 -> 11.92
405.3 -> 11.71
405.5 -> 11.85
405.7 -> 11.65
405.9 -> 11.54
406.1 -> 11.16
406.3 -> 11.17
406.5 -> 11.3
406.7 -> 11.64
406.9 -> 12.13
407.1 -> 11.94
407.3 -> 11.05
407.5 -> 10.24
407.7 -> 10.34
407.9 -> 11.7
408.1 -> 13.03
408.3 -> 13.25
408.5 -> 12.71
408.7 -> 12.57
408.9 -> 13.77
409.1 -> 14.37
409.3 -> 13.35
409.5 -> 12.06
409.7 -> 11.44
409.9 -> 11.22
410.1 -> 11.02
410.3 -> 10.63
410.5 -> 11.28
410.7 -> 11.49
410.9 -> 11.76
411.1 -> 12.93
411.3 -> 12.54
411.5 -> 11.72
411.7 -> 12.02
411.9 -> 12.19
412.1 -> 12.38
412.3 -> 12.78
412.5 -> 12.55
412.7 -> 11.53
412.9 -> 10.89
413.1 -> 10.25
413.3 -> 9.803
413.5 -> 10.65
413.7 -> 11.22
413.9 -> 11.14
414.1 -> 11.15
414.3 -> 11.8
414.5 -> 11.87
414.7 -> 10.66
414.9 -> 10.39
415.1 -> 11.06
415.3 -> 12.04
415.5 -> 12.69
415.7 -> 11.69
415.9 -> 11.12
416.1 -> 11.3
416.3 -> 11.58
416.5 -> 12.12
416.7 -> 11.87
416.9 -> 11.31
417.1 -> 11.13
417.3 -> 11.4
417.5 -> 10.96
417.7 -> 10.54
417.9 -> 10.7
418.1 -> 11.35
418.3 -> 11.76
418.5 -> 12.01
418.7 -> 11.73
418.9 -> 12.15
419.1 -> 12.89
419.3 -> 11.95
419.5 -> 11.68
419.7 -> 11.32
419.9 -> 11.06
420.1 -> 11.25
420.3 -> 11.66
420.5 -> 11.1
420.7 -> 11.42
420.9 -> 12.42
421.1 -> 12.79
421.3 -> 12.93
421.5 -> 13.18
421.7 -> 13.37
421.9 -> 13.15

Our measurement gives -136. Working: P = 0.1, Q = 0.15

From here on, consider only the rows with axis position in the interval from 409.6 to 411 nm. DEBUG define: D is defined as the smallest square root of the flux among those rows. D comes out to 3.26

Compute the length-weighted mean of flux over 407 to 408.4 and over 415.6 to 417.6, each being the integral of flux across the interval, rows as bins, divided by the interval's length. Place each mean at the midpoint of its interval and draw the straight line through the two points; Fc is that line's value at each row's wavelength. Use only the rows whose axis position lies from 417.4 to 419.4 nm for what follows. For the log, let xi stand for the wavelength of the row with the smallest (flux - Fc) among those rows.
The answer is 417.7 nm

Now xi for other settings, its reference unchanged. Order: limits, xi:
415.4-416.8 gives 415.9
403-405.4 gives 403.5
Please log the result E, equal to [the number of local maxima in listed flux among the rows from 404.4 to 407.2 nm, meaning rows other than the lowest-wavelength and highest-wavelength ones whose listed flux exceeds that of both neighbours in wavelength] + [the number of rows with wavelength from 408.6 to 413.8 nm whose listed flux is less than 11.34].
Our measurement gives 12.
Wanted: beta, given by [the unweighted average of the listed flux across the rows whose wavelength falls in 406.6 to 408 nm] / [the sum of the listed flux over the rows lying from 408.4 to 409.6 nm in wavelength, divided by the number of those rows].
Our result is 0.86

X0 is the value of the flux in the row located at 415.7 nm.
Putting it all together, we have 11.69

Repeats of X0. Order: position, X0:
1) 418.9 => 12.15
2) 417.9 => 10.7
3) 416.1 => 11.3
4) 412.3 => 12.78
